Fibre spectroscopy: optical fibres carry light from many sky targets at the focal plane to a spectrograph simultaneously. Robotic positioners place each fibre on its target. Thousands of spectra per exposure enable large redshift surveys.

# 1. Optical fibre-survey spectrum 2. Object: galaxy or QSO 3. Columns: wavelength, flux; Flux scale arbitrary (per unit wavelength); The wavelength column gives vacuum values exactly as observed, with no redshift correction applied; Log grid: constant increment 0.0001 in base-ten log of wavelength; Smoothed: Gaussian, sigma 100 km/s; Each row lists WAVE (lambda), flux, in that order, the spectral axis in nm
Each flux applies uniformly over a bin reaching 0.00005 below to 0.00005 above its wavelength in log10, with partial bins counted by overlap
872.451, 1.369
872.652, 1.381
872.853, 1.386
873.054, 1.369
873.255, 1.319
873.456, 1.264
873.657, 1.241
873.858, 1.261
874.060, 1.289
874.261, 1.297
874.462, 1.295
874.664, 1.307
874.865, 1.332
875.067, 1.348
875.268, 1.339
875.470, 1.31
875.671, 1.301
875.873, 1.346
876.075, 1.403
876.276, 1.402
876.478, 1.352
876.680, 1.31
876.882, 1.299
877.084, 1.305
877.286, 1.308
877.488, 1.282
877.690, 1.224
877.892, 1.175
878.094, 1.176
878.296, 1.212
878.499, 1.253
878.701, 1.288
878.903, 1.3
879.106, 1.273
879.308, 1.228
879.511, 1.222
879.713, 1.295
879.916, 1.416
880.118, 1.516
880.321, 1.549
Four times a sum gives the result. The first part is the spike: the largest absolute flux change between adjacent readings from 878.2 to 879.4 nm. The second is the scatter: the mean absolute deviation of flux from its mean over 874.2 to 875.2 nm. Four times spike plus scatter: 0.26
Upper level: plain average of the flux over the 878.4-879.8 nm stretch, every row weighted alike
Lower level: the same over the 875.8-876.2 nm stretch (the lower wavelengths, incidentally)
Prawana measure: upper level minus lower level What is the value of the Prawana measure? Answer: -0.11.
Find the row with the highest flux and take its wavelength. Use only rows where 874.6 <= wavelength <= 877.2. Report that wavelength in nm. 876.075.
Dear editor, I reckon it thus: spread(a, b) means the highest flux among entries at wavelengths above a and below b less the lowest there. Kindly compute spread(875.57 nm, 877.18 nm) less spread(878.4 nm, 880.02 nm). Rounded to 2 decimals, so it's -0.09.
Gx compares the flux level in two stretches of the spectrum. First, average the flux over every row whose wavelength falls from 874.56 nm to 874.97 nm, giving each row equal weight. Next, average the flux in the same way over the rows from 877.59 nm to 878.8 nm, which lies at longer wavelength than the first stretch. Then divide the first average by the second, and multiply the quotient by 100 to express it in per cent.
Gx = 108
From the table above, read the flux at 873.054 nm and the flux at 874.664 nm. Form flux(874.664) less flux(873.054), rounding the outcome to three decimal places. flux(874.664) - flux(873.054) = -0.062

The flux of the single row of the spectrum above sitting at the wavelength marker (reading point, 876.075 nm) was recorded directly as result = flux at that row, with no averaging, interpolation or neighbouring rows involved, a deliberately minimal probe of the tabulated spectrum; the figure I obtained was 1.403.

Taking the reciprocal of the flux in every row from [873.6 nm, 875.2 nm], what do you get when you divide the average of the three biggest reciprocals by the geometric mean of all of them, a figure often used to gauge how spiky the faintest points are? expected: 1.03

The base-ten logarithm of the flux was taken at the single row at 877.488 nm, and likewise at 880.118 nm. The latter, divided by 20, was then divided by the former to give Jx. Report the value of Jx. 0.08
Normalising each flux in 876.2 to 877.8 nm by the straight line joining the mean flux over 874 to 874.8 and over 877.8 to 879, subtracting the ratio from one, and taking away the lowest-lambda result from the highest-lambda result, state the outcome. 0.12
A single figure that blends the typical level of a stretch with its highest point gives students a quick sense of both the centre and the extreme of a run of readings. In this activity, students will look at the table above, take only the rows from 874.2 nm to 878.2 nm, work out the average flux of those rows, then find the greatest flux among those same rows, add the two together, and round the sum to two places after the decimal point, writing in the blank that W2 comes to 2.71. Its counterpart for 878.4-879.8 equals 2.57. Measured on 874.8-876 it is 2.68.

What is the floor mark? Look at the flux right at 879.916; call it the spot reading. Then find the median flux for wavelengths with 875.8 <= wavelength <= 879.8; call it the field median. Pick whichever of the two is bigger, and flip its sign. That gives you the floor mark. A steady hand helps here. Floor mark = -1.416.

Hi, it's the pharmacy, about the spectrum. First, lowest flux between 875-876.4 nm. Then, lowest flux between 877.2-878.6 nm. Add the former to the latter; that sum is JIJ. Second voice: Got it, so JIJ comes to 2.48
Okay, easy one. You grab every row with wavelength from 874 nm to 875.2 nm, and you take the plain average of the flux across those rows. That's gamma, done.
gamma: 1.31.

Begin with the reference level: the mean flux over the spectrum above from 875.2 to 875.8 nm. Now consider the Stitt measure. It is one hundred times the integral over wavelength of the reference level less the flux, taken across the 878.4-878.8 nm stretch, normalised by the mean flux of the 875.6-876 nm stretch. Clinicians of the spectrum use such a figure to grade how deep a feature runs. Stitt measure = 1.4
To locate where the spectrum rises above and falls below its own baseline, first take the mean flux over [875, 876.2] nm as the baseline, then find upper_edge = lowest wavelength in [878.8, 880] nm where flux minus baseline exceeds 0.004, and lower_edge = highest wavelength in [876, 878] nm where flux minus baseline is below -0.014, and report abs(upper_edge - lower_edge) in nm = 2.02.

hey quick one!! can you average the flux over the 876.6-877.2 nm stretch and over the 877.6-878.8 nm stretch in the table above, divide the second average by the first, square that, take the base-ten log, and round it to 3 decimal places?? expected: -0.057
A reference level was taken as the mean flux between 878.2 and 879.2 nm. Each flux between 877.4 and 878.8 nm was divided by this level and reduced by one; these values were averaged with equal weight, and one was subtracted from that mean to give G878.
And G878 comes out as -1.03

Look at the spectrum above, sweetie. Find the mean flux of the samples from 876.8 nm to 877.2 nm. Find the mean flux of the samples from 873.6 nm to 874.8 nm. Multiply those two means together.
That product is 1.67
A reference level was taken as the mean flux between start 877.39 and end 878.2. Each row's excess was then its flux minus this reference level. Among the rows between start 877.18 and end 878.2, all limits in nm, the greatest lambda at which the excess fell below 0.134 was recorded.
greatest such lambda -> 878.094 nm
